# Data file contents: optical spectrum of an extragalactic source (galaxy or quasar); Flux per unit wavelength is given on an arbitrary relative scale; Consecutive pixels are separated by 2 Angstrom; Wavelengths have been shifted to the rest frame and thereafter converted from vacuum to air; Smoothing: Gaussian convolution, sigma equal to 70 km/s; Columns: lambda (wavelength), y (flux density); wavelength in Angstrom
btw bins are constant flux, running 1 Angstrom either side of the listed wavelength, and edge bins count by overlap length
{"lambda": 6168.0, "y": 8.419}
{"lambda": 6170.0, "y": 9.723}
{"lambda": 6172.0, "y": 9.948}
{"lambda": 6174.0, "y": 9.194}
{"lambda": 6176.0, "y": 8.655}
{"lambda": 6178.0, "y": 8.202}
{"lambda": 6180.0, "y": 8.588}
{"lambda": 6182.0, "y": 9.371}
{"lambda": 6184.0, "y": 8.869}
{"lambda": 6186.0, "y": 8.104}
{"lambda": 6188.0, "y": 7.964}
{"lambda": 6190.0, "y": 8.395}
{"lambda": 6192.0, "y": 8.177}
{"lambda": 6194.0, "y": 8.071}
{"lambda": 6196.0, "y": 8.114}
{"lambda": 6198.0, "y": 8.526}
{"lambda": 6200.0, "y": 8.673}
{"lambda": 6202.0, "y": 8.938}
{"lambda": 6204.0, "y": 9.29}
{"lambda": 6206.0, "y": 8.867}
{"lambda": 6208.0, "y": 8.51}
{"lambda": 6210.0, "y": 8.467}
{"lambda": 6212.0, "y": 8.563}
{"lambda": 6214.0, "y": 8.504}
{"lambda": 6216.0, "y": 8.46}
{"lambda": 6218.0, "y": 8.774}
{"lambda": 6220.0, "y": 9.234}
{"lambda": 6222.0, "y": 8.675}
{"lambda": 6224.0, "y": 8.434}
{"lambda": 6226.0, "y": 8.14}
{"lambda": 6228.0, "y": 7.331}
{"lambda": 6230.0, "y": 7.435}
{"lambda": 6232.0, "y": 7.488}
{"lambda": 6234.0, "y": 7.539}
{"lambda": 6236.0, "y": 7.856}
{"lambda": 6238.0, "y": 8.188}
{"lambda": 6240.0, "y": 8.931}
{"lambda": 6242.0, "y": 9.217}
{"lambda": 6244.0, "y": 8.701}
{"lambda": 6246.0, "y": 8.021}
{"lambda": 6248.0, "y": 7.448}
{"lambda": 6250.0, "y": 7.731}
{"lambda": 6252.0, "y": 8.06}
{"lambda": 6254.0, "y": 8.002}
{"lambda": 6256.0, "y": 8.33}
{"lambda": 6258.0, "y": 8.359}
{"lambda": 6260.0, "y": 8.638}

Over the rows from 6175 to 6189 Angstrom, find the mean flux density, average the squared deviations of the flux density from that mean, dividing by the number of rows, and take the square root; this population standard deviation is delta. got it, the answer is 0.46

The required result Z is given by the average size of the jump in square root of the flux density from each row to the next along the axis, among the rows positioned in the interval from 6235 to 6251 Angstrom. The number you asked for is 0.084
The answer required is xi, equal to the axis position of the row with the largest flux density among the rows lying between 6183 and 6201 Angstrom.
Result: 6184.0 Angstrom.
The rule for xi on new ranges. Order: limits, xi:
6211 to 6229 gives 6220.0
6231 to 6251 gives 6242.0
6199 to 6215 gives 6204.0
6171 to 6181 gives 6172.0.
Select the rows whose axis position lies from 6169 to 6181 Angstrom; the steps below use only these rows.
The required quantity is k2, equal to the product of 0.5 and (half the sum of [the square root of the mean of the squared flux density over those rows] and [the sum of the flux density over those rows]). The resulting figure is 16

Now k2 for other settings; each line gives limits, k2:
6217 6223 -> 9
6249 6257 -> 10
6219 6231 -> 14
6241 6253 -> 14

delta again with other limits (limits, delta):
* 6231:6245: 0.64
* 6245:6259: 0.30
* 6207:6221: 0.26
